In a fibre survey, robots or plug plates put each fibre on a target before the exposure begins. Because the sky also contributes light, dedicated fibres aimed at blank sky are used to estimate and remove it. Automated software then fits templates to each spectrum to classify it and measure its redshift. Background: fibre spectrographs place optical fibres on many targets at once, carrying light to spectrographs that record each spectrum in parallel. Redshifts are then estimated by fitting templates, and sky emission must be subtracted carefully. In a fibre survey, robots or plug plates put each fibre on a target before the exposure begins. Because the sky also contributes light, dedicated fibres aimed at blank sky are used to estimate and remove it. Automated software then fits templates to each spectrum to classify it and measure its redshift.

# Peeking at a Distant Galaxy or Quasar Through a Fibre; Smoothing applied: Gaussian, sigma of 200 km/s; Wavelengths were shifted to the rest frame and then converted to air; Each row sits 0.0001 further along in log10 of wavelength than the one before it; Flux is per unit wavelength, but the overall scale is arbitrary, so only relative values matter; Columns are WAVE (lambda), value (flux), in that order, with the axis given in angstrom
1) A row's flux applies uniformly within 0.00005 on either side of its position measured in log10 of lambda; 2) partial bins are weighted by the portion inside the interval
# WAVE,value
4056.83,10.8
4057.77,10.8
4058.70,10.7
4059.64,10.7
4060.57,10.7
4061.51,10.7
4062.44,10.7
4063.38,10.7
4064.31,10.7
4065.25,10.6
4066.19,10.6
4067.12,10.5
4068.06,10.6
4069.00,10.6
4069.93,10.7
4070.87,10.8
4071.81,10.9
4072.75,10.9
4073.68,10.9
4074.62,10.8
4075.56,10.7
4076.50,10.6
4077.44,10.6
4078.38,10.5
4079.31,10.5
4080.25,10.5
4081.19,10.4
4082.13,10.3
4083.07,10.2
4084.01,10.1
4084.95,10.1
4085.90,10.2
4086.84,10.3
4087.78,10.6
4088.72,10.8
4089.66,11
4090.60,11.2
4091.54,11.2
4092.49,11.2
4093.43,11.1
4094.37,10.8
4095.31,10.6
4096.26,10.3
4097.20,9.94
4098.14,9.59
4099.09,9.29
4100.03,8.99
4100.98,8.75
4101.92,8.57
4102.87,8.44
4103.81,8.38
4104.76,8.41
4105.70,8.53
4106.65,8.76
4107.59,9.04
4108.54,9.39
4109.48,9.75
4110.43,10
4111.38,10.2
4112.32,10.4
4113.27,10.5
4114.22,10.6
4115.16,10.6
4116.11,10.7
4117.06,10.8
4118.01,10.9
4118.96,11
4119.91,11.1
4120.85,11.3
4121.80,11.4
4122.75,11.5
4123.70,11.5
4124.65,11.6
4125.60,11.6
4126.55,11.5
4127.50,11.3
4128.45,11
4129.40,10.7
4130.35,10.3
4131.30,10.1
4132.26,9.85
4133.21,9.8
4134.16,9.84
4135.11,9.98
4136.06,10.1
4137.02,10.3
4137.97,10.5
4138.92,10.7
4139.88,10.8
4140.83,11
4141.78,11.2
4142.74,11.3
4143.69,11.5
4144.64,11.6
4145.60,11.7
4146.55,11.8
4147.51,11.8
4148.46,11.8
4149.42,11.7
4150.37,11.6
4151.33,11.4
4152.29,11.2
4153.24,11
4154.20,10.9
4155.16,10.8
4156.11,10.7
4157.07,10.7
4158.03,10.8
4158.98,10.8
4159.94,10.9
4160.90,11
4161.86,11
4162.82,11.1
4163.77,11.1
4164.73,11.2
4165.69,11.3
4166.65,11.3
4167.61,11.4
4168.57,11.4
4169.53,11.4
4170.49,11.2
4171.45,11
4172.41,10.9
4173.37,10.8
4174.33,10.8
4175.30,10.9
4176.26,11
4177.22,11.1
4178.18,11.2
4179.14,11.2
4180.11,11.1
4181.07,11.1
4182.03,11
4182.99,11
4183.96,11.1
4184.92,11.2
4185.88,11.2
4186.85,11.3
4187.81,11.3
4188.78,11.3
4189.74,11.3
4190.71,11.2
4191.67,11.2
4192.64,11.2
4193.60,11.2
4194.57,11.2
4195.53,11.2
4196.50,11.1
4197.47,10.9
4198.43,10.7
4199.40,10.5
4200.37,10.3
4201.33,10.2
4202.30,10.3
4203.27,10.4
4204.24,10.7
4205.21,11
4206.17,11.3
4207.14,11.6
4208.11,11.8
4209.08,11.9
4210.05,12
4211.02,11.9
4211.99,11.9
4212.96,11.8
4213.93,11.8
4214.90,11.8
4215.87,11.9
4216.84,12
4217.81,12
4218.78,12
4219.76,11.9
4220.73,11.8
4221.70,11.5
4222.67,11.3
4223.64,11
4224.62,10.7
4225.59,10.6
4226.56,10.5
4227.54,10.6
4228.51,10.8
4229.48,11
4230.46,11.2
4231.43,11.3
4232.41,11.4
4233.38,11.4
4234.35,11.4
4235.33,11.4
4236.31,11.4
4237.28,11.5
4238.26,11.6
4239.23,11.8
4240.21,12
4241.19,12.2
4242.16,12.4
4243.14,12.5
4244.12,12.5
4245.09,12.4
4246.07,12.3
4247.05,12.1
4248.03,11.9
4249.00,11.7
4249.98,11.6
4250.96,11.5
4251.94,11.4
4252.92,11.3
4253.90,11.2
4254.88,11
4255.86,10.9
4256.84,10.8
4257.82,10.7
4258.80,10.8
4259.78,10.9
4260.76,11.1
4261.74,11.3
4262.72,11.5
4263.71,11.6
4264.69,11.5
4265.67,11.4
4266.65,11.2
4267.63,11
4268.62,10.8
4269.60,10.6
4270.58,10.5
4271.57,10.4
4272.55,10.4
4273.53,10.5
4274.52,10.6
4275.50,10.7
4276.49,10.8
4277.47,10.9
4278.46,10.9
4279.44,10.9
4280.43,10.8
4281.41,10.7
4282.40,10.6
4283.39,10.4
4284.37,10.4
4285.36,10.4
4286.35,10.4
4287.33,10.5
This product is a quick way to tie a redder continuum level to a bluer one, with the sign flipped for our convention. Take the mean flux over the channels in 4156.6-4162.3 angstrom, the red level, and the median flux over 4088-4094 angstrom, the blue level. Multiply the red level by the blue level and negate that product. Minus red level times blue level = -121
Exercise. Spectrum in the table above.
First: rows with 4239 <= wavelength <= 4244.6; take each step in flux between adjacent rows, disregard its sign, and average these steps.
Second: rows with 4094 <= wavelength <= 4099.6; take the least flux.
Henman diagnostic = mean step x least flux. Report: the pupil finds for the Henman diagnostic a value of 1.30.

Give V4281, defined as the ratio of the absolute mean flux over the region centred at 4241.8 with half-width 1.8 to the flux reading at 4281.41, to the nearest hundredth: 1.15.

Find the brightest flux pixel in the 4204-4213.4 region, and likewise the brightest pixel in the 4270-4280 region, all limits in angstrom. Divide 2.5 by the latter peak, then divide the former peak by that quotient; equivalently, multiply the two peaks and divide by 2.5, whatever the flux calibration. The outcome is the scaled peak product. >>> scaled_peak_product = 52.3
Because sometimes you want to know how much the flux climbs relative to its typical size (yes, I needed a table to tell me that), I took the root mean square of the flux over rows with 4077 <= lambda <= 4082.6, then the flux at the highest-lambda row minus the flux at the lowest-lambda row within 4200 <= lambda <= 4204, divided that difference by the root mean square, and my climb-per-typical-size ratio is 0.010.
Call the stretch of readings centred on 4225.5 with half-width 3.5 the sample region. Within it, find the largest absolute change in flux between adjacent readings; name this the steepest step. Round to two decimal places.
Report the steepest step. 0.30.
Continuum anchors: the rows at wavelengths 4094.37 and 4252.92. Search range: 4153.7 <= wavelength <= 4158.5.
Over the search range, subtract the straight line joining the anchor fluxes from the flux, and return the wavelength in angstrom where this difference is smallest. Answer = 4157.07 angstrom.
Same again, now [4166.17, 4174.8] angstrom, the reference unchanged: 4174.33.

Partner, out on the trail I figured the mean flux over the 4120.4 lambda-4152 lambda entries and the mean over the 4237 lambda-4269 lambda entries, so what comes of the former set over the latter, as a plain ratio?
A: 0.96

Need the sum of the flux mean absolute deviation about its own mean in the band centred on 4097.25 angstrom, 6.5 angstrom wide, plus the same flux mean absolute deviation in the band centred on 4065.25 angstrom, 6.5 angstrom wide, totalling 0.61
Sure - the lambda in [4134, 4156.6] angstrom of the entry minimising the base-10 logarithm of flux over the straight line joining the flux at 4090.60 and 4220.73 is 4134.16 angstrom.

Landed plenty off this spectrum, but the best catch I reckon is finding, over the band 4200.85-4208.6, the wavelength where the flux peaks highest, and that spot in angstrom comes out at 4208.11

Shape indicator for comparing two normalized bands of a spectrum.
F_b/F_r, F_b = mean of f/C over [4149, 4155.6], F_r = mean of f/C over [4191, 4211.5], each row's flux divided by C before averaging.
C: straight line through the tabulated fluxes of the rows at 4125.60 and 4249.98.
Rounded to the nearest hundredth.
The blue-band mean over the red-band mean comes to 1.01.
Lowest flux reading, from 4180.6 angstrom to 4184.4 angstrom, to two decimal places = 11.00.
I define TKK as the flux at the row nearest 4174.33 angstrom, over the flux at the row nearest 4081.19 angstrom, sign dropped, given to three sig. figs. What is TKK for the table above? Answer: 1.04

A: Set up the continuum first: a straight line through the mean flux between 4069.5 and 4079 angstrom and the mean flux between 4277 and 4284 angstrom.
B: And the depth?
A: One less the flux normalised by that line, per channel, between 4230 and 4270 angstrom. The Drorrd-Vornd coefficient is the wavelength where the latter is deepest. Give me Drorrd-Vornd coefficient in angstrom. 4269.60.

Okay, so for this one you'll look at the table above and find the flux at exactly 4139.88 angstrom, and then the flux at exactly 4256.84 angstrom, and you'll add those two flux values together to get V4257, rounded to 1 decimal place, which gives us 21.6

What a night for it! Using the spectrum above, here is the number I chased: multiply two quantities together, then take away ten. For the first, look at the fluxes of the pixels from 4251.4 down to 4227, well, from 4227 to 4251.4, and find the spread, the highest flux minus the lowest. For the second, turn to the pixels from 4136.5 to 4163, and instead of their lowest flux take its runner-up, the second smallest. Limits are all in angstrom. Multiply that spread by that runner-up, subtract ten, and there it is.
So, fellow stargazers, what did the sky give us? 10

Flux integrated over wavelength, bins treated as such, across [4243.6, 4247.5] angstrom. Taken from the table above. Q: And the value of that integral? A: 48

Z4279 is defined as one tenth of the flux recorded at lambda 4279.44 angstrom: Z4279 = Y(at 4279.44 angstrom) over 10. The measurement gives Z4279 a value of 1.09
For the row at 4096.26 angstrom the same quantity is 1.03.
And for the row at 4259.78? 1.09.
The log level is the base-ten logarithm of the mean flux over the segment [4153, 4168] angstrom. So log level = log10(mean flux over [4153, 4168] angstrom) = 1.04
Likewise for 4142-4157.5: 1.05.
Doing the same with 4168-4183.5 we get 1.04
